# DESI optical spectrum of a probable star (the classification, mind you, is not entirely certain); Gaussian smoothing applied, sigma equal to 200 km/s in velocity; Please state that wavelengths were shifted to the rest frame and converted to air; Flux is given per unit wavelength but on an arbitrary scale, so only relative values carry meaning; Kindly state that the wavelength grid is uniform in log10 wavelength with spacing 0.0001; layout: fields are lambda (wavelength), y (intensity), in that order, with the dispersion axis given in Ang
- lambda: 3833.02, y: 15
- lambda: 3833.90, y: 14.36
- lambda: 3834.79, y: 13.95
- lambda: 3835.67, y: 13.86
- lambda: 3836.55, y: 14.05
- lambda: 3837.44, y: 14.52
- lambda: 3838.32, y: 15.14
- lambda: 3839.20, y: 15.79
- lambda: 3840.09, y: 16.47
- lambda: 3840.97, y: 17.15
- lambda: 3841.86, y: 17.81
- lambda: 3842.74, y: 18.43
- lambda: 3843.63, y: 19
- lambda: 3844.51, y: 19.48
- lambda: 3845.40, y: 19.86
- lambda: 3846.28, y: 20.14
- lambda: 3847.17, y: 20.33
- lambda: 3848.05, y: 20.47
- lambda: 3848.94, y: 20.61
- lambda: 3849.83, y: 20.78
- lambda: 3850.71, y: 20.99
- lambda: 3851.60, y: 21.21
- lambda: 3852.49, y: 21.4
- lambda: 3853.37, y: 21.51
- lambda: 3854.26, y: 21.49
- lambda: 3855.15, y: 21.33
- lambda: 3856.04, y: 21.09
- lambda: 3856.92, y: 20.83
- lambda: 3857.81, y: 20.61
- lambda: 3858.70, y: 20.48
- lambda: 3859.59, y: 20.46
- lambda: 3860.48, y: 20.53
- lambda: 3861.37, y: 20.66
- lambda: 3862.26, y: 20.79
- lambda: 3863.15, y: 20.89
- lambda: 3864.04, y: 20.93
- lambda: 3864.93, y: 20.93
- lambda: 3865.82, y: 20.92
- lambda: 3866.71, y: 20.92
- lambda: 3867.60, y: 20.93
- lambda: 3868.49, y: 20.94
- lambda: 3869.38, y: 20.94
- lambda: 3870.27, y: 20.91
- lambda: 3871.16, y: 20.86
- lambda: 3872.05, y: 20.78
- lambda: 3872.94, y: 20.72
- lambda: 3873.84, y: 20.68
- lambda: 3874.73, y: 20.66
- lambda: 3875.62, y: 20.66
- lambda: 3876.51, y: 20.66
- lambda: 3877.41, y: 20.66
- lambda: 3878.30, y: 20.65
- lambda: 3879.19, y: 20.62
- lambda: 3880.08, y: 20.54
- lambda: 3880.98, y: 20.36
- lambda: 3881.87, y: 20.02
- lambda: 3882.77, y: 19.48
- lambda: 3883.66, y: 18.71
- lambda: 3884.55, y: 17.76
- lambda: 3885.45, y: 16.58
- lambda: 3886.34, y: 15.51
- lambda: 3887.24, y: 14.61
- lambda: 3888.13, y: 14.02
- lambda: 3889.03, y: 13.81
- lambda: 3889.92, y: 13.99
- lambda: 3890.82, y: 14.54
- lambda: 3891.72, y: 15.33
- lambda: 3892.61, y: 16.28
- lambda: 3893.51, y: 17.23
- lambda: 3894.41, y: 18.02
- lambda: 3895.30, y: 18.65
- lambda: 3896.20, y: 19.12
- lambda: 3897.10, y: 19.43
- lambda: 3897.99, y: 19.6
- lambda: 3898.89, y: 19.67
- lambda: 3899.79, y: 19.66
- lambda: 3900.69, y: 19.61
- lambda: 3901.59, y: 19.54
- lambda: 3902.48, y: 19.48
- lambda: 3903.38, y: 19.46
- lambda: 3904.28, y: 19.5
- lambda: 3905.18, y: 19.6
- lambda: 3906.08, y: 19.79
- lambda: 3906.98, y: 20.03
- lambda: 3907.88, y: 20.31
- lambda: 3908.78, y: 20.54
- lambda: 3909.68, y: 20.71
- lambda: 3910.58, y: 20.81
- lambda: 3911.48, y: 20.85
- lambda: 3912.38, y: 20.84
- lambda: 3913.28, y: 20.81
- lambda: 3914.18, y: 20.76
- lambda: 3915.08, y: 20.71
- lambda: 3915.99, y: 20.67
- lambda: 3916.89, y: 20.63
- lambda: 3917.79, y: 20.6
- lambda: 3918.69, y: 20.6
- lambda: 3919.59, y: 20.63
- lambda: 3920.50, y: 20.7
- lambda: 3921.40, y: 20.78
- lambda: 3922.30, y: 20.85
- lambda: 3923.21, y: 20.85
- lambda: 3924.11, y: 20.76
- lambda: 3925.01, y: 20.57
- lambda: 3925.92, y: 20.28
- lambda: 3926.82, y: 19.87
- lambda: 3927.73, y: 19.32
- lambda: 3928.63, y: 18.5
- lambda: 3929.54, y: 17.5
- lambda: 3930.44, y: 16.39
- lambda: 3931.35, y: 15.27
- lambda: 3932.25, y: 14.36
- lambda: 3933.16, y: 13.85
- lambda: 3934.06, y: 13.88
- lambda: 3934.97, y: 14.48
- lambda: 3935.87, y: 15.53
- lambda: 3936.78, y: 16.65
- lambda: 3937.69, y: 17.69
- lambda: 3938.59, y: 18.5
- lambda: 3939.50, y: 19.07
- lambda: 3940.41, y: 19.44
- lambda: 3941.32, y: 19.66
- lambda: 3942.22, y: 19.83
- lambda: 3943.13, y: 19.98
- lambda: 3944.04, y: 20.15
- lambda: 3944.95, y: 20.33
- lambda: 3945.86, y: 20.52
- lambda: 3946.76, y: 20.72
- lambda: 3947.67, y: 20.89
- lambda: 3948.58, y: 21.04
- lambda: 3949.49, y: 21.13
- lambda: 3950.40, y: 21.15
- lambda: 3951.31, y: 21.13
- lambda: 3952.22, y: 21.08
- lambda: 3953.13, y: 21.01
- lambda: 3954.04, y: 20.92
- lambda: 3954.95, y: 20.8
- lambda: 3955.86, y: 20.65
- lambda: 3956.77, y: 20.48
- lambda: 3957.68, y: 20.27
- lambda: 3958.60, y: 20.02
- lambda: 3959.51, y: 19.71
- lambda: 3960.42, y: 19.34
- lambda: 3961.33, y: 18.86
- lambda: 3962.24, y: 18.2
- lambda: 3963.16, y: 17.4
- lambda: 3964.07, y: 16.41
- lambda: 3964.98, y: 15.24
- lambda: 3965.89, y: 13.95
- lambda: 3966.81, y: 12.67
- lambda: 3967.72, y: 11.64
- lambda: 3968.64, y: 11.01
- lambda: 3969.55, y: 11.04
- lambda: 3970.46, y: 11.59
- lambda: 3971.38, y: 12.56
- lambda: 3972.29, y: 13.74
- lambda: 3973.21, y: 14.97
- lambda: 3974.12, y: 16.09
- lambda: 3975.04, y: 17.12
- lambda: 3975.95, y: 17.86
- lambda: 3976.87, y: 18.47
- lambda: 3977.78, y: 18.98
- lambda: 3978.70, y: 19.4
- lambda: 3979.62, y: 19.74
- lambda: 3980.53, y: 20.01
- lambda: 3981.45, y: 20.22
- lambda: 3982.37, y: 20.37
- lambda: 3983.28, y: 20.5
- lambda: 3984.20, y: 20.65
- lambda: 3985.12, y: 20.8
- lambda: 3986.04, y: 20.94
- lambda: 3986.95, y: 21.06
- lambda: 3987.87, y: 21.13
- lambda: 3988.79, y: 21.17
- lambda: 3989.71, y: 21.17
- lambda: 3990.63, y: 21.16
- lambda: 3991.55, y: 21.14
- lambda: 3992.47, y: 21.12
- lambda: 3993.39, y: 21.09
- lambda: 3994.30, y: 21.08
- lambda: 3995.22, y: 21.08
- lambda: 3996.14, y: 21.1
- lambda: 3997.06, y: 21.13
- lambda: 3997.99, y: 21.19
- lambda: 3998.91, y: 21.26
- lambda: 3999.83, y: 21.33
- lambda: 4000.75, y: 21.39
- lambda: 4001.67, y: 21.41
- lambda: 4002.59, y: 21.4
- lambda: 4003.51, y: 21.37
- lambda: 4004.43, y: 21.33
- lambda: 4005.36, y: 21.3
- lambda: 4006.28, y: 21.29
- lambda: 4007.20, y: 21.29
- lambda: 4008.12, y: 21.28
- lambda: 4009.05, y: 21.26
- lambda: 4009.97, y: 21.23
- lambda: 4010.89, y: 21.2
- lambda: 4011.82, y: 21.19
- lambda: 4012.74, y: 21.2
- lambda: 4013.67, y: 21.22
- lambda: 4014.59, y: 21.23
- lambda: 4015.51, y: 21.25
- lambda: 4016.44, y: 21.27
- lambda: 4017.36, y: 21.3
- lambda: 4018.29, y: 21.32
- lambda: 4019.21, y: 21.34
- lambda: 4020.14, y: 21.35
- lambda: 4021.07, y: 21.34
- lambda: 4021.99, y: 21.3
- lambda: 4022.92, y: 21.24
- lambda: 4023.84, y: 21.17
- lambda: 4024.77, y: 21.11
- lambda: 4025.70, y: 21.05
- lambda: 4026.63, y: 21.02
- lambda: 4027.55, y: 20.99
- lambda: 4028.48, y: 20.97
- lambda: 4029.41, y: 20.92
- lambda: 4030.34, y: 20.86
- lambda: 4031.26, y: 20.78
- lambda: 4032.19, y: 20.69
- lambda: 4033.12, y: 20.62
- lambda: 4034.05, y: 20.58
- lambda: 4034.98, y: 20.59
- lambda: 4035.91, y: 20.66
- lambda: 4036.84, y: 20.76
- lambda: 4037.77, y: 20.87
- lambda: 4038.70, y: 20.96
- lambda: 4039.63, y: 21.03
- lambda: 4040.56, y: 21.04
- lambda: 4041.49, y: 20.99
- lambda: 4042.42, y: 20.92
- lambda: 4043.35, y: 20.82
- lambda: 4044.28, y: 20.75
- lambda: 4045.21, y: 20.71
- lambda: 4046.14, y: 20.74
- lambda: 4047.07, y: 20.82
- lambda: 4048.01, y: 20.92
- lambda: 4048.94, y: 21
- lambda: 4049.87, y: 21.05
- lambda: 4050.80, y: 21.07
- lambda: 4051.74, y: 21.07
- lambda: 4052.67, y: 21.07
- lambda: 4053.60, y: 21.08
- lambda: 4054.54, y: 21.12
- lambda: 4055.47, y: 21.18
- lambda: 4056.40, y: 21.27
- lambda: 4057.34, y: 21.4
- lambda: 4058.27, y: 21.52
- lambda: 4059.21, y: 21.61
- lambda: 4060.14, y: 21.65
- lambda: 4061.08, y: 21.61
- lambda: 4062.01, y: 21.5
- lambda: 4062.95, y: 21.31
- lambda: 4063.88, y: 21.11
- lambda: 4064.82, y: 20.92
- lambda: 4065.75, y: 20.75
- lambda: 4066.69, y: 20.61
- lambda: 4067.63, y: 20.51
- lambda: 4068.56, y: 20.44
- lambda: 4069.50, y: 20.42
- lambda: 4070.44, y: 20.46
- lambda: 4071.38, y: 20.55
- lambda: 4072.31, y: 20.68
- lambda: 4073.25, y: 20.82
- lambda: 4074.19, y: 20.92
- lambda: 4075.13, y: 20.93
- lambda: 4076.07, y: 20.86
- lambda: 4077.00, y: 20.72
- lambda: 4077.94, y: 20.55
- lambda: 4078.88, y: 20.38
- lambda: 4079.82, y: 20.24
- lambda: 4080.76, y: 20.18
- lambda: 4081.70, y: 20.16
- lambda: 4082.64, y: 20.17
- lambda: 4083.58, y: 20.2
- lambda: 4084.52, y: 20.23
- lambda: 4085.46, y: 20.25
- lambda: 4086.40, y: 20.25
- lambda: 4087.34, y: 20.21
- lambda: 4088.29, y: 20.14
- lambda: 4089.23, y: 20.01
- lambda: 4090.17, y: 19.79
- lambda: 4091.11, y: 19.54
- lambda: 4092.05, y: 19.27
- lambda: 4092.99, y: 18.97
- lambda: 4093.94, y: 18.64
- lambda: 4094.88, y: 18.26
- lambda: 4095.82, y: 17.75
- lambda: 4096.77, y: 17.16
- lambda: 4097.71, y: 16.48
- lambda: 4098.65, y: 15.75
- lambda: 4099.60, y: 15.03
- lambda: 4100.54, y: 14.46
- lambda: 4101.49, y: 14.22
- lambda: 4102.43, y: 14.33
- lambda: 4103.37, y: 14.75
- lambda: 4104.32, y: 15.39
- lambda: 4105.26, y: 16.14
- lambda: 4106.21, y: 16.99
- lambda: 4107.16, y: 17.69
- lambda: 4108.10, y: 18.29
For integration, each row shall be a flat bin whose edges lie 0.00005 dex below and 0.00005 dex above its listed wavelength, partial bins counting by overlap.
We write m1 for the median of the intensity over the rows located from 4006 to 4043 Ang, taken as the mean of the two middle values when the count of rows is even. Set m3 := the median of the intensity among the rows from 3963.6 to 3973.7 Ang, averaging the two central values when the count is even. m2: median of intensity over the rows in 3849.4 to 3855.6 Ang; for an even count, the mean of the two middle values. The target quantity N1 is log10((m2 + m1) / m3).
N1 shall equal 0.53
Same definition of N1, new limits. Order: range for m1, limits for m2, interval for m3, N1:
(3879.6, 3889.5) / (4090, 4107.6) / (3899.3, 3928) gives 0.23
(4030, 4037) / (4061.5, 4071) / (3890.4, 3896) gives 0.39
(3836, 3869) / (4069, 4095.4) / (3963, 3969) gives 0.47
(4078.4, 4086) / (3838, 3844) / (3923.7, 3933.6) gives 0.31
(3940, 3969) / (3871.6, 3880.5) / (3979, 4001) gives 0.29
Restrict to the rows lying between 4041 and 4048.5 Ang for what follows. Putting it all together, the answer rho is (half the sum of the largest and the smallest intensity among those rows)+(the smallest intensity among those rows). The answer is 42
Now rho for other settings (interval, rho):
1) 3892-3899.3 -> 34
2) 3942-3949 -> 40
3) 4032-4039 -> 41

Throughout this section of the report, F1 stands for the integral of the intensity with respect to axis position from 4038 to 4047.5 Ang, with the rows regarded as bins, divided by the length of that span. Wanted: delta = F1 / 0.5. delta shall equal 41.8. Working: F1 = 20.9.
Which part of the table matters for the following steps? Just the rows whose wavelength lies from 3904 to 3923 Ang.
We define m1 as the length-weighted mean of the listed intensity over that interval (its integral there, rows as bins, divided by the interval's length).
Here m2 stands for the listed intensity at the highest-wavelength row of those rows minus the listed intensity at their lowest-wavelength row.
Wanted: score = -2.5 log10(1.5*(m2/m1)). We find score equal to 2.5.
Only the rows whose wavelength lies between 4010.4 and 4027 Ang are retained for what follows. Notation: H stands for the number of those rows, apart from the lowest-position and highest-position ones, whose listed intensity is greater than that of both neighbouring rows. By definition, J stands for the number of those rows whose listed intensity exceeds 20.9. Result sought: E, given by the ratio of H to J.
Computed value 0.06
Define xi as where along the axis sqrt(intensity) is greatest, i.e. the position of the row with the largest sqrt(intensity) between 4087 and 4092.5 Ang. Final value 4087.34 Ang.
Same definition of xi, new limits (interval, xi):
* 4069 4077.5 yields 4075.13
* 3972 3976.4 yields 3975.95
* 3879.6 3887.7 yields 3880.08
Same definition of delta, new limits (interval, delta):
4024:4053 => 41.8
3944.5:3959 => 41.5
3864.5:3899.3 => 37.8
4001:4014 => 42.6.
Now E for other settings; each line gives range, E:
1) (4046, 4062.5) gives 0.06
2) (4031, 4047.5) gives 0.20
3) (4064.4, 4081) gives 0.33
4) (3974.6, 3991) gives 0.00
